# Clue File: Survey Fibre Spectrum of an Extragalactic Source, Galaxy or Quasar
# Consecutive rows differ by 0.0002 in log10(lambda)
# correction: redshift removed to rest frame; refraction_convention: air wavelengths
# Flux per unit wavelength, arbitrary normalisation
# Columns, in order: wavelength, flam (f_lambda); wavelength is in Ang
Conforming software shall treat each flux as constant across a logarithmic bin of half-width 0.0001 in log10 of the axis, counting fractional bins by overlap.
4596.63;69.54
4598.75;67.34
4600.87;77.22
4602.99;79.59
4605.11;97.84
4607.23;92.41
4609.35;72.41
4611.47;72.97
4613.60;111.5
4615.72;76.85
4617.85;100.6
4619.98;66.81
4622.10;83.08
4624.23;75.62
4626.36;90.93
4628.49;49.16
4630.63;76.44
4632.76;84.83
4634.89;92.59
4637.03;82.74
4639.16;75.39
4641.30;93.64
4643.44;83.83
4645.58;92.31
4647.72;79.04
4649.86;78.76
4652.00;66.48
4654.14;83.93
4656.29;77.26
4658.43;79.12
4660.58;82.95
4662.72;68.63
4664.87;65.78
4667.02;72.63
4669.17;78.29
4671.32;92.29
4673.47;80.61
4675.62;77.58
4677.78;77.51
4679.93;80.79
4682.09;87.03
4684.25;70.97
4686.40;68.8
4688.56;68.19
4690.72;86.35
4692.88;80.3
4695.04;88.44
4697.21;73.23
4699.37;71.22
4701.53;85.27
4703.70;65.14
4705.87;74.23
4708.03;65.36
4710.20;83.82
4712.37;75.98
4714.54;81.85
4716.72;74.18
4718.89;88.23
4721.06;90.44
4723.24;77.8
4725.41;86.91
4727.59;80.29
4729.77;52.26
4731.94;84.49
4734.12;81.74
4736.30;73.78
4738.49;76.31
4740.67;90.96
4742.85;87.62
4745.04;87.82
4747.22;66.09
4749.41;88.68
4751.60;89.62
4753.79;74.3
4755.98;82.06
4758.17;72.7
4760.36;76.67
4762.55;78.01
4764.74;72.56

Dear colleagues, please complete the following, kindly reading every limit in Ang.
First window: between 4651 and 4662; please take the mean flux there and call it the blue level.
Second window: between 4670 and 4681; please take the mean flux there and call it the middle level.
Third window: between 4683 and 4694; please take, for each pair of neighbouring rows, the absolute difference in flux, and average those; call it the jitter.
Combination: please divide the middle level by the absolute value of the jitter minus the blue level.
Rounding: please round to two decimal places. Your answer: 1.15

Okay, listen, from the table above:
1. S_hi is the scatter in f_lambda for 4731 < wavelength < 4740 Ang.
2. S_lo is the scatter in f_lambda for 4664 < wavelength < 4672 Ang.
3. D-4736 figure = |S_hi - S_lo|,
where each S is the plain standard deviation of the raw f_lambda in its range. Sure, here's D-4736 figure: 6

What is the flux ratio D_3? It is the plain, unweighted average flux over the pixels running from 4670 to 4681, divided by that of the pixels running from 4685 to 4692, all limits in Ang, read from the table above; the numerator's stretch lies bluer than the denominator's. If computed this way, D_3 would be 1.10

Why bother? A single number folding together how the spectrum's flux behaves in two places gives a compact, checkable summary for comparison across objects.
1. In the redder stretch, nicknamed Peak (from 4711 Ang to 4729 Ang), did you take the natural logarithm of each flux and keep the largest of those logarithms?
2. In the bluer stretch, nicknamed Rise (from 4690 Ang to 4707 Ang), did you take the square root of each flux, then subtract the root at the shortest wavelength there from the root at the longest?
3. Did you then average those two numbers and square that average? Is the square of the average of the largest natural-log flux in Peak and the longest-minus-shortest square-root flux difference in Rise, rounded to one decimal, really 3.7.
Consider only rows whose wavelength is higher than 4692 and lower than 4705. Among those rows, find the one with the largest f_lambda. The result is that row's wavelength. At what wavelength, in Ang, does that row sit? 4695.04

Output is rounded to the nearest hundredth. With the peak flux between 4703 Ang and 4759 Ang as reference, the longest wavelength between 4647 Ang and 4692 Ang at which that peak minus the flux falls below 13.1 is 4690.72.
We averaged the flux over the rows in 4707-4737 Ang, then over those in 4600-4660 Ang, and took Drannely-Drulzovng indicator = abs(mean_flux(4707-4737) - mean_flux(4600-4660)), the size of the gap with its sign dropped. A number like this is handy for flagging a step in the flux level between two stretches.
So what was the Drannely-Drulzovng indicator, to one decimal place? 3.5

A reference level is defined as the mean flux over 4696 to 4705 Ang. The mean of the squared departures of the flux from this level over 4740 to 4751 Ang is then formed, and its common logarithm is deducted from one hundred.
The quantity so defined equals 97.7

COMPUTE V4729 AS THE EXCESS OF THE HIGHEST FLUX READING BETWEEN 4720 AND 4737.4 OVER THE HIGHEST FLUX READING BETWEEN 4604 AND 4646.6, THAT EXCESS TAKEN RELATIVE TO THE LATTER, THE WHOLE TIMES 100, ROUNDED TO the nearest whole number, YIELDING -19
